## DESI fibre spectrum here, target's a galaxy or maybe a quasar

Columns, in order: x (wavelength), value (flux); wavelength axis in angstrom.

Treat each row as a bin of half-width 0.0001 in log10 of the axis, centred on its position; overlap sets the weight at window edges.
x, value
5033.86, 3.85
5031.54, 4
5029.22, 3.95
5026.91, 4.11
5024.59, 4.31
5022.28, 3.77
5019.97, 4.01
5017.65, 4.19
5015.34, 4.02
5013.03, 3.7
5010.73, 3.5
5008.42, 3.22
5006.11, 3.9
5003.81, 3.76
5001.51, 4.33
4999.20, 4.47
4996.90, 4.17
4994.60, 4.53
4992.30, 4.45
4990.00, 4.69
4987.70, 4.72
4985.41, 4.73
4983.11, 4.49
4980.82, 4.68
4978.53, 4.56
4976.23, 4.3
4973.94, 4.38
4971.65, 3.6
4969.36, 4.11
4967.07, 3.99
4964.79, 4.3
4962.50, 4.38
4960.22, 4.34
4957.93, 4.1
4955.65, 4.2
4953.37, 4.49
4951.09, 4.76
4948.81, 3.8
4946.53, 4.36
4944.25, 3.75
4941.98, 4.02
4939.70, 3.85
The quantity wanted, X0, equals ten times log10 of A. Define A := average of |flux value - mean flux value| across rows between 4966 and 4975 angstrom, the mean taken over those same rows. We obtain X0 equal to -6.5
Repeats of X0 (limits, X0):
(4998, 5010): -4.3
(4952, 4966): -9.9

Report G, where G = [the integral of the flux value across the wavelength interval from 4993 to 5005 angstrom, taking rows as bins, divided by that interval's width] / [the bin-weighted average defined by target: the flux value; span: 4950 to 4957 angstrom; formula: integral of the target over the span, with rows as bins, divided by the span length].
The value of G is 0.95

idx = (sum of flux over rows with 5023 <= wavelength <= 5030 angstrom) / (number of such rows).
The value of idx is 4.12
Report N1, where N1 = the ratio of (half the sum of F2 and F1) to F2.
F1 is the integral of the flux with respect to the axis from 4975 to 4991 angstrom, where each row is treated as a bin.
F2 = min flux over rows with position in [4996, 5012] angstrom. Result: 11.9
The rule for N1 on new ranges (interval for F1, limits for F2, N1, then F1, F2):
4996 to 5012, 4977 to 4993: 7.5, 62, 4.45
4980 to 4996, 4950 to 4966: 9.5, 74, 4.1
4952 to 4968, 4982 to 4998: 8.7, 68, 4.17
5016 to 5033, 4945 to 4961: 9.5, 69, 3.8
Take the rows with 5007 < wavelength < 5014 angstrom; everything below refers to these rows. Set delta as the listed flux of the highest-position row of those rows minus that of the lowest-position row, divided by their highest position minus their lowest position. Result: 0.104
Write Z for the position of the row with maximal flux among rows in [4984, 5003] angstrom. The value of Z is 4985.41 angstrom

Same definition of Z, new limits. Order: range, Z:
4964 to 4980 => 4978.53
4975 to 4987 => 4985.41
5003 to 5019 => 5017.65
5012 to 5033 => 5024.59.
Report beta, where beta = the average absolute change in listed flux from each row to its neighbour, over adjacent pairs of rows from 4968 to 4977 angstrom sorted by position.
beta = 0.46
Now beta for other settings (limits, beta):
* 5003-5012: 0.37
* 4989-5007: 0.26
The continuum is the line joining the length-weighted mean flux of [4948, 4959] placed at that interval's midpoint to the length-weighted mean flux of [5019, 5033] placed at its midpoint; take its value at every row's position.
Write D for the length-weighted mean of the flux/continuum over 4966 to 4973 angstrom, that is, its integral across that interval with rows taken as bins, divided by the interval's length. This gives 0.93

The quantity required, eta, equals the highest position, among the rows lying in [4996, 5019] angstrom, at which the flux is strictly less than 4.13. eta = 5015.34 angstrom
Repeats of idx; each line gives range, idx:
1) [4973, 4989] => 4.55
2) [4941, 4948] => 4.04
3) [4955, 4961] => 4.21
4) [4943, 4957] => 4.23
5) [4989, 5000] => 4.46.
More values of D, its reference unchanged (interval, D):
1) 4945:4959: 1.00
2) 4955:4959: 0.97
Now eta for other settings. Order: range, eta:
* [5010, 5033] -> 5031.54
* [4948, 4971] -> 4969.36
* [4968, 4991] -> 4971.65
